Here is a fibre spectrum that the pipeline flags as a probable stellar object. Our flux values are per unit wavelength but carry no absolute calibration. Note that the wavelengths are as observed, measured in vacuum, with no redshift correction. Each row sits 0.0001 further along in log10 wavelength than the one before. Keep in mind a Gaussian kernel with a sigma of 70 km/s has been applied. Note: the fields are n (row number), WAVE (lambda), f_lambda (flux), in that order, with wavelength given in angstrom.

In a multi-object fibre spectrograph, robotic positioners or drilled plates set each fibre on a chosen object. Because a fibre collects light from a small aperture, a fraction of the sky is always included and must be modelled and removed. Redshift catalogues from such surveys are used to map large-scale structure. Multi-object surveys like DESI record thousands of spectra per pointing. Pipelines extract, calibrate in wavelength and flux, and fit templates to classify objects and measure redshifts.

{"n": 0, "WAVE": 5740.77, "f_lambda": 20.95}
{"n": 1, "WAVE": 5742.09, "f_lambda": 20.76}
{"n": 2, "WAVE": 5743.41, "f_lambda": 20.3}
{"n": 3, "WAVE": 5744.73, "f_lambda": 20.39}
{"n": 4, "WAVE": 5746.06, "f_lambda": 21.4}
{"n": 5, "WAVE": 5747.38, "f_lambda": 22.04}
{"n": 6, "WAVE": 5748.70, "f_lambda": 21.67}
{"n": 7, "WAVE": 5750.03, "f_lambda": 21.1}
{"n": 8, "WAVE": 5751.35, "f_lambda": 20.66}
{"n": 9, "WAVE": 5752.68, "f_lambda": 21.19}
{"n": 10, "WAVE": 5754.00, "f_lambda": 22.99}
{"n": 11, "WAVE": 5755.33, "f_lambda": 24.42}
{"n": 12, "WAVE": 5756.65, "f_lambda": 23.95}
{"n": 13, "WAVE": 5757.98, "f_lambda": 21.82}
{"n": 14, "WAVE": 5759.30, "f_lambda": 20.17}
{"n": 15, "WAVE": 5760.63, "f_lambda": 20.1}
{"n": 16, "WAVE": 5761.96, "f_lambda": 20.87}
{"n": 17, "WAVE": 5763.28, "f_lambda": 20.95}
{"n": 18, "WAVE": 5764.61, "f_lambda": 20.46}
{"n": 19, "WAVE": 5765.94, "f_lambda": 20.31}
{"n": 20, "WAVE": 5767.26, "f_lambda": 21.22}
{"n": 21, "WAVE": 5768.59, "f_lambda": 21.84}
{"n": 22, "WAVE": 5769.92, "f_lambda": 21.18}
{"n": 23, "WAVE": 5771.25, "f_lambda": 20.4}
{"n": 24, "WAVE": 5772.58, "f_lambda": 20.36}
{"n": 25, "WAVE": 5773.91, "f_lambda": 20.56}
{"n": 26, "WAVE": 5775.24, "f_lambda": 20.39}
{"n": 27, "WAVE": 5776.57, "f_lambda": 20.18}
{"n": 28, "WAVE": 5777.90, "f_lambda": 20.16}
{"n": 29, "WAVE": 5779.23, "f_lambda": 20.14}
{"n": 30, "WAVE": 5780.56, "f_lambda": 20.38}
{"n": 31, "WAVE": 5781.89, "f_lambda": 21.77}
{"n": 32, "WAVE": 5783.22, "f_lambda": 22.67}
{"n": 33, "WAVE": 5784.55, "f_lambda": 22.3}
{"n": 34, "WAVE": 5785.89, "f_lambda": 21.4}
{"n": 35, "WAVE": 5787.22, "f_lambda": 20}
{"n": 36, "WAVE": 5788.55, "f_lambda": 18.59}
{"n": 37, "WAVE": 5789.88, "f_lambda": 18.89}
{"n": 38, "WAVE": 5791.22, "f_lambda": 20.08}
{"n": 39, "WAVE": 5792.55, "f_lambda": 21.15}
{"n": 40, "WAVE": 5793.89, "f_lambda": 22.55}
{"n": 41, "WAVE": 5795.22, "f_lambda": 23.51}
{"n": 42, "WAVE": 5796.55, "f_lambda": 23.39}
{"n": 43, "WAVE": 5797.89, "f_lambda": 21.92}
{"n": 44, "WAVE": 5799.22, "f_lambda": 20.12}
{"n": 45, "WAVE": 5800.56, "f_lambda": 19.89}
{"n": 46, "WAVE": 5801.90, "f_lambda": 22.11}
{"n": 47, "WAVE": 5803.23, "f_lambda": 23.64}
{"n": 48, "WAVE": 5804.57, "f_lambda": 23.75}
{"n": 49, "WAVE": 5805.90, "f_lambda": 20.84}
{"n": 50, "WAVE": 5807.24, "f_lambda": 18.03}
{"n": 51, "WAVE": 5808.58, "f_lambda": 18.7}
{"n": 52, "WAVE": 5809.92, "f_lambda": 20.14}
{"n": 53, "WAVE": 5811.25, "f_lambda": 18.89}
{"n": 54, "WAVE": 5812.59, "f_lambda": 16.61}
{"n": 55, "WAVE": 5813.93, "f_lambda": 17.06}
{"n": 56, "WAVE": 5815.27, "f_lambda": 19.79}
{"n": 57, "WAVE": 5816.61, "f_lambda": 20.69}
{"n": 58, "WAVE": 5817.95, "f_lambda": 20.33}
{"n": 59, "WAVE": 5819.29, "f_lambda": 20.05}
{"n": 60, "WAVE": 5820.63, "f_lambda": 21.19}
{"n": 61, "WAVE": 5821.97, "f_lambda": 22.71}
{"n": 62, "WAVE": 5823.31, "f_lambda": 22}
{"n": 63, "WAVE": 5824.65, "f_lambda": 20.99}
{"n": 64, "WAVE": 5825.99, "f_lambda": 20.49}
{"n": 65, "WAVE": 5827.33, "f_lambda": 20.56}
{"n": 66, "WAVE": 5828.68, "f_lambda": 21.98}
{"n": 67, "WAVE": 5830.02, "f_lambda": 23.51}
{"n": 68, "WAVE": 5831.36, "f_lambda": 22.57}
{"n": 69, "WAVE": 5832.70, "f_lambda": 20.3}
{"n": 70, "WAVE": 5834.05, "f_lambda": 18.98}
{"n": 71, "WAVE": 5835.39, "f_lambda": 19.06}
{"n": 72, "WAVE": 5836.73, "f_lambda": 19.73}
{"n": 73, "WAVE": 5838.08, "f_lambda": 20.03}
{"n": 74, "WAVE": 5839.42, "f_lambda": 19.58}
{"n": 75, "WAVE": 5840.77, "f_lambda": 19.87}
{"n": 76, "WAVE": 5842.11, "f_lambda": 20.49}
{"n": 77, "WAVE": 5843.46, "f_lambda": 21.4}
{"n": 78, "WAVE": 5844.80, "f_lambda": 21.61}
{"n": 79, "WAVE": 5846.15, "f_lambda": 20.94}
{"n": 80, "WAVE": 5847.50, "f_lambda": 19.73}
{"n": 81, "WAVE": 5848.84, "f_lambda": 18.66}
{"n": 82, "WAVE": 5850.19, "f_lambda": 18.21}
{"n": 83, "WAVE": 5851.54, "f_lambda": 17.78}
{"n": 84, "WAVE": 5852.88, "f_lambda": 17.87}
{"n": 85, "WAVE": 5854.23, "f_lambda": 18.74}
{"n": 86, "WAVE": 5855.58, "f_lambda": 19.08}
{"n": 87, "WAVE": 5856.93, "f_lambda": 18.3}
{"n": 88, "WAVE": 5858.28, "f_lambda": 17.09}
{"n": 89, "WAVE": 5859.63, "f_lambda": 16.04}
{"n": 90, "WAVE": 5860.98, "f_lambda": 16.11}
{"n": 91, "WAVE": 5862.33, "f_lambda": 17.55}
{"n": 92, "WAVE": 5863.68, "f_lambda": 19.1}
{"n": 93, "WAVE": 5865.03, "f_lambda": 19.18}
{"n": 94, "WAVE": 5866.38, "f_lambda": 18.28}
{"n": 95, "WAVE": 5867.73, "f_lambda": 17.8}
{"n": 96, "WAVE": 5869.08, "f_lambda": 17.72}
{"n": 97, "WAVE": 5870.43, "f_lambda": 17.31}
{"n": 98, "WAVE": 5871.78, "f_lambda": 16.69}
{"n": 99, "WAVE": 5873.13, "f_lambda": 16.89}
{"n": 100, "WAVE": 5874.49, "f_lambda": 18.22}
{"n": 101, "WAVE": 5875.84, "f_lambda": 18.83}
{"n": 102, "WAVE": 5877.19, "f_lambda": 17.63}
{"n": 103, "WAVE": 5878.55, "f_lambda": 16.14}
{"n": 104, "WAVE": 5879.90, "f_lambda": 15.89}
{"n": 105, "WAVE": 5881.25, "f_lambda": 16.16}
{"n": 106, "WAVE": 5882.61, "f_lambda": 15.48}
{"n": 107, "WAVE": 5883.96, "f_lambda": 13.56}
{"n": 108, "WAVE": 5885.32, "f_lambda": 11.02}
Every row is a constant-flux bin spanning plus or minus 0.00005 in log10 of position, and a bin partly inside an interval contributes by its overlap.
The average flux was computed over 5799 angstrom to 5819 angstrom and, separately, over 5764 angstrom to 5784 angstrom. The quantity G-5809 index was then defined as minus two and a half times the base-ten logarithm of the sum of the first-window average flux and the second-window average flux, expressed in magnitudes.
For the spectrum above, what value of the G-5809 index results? -4.03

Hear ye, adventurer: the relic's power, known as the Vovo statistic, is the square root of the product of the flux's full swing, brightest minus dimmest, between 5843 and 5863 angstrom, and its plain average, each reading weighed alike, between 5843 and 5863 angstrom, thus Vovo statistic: 10.2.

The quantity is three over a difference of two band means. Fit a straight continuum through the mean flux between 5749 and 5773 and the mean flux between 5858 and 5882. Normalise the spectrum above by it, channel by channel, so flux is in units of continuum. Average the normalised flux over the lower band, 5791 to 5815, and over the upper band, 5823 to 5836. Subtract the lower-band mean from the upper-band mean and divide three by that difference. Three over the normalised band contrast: 41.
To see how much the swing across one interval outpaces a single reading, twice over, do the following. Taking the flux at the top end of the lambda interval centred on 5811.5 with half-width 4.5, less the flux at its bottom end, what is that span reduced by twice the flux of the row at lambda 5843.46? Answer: -41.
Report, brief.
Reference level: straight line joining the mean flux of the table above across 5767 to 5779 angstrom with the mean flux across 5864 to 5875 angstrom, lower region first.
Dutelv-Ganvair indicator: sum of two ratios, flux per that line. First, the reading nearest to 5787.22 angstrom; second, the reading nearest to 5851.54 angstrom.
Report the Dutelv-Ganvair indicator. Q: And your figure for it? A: 1.96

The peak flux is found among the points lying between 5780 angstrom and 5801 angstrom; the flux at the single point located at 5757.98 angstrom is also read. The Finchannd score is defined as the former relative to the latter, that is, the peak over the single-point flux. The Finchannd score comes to 1.08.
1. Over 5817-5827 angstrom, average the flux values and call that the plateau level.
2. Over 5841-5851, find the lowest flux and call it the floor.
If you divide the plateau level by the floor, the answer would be 1.16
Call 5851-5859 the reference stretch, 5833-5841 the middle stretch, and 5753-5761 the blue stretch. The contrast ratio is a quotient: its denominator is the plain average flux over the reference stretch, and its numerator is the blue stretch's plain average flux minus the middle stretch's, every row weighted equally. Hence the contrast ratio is 0.15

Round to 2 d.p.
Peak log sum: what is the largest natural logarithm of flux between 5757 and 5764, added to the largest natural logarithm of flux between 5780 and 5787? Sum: 6.20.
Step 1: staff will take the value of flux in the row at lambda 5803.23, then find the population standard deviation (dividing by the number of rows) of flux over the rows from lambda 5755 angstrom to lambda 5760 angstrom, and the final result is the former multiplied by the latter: 40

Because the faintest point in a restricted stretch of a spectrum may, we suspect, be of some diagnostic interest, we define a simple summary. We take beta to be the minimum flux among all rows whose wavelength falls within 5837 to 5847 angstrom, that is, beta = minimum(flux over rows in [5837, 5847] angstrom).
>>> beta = 19.58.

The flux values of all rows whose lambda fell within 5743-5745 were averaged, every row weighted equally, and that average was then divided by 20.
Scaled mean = 1.02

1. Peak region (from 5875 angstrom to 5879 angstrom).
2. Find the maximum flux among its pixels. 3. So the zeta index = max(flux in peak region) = 18.83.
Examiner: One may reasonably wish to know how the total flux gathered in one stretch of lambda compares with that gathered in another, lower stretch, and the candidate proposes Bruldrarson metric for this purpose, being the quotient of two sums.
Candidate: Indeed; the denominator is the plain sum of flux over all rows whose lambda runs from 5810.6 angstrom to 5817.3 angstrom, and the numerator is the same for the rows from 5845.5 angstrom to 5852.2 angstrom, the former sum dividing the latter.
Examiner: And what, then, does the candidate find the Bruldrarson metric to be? 1.02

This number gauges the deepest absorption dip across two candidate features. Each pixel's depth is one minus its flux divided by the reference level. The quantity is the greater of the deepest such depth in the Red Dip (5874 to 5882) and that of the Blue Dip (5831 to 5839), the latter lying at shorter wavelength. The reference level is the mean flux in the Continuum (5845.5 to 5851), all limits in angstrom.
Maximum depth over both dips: 0.18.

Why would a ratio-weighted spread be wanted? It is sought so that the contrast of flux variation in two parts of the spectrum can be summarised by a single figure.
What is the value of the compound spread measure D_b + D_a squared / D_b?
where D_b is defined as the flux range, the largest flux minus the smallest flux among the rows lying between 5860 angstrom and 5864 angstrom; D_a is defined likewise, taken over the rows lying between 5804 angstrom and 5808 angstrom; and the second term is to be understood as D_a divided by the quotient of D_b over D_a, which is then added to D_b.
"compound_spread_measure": 14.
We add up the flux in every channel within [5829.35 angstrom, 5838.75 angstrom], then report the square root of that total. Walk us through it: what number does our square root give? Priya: 12.0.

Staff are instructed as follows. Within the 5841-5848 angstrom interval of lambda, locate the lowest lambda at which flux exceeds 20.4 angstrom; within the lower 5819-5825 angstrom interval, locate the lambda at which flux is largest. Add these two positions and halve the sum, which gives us 5832.0 angstrom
